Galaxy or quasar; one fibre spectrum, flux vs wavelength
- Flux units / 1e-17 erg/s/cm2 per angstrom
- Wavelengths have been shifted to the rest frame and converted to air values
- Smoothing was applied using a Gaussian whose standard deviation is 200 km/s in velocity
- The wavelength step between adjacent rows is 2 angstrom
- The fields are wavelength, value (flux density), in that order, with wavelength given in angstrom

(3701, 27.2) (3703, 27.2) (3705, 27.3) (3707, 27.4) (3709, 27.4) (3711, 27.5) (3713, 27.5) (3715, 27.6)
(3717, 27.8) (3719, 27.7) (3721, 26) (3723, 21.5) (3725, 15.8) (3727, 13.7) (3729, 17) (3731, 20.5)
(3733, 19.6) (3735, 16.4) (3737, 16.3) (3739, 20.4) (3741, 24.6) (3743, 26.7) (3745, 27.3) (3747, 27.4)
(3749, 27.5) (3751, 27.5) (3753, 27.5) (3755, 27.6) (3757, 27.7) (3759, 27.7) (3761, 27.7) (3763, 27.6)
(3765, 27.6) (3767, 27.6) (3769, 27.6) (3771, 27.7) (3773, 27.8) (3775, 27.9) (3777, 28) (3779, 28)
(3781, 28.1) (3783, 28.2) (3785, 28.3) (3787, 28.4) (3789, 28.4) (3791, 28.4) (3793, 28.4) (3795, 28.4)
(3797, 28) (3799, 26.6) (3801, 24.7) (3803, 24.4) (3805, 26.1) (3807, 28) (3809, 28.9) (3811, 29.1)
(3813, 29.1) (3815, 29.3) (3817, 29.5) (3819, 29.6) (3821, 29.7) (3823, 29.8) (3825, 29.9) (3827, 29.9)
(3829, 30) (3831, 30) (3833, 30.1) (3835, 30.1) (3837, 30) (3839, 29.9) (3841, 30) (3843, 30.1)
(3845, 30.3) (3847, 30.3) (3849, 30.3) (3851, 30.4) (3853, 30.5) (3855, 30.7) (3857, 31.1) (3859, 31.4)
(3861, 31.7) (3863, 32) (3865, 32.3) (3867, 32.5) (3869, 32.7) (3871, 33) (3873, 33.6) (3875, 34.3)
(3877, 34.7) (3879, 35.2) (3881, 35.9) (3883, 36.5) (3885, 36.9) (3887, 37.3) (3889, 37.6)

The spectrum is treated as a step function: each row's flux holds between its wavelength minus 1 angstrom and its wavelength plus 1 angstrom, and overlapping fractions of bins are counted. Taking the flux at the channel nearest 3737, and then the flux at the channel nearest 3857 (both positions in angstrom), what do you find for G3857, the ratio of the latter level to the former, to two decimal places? 1.91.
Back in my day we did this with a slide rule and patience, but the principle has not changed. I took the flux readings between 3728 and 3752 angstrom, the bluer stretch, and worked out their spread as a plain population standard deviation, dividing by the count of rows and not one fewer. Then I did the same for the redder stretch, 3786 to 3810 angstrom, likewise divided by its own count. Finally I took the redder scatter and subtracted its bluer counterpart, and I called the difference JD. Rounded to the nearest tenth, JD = -3.0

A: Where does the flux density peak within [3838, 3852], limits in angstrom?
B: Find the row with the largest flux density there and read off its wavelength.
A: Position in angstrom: 3851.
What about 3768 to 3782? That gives 3781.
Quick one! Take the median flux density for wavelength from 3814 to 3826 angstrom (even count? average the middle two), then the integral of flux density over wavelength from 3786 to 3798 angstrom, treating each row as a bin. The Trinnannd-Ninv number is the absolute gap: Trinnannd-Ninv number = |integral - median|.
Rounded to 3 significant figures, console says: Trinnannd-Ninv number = 310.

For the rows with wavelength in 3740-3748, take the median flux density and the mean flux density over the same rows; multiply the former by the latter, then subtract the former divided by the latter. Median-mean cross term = 714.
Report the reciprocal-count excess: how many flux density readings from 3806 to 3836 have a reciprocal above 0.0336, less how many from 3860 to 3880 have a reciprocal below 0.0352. -2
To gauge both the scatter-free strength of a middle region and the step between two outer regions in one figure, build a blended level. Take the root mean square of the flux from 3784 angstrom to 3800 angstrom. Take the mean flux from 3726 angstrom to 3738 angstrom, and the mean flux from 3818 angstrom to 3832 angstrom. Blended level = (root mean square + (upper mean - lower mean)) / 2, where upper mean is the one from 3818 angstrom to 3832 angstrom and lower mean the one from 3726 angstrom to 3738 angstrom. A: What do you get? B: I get 20.4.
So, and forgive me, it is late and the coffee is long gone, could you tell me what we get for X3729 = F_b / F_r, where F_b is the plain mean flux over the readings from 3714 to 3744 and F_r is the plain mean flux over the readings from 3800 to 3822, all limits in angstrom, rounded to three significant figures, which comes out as 0.765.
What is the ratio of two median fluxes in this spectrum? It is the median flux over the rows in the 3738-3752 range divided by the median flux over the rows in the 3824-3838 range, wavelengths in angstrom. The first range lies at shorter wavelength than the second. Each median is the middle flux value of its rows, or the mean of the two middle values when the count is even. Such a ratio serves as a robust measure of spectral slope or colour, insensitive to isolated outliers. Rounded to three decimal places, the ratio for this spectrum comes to 0.910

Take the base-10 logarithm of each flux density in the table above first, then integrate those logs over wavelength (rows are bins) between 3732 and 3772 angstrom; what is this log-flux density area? 56.0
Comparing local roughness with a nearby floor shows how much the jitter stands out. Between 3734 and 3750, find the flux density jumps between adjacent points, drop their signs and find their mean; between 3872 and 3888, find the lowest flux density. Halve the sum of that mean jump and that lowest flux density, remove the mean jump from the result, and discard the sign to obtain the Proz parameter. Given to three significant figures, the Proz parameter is 16.0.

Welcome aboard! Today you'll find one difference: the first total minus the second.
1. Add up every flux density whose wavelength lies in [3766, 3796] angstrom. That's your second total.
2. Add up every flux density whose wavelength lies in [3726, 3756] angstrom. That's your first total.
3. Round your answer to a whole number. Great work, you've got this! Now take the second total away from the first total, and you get -81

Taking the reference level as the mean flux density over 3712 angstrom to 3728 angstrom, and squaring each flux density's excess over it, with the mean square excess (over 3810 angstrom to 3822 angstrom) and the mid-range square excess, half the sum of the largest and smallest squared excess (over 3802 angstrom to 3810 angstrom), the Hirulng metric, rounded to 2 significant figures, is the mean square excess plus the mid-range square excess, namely 51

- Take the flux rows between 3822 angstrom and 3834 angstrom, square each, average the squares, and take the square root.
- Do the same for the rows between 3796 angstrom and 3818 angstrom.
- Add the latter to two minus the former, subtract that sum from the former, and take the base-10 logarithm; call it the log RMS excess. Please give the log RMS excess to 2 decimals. 1.48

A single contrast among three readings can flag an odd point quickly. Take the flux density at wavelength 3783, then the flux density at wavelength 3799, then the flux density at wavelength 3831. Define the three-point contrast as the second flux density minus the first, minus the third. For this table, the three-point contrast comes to -31.6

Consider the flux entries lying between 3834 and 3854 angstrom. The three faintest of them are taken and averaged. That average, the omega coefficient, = 30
